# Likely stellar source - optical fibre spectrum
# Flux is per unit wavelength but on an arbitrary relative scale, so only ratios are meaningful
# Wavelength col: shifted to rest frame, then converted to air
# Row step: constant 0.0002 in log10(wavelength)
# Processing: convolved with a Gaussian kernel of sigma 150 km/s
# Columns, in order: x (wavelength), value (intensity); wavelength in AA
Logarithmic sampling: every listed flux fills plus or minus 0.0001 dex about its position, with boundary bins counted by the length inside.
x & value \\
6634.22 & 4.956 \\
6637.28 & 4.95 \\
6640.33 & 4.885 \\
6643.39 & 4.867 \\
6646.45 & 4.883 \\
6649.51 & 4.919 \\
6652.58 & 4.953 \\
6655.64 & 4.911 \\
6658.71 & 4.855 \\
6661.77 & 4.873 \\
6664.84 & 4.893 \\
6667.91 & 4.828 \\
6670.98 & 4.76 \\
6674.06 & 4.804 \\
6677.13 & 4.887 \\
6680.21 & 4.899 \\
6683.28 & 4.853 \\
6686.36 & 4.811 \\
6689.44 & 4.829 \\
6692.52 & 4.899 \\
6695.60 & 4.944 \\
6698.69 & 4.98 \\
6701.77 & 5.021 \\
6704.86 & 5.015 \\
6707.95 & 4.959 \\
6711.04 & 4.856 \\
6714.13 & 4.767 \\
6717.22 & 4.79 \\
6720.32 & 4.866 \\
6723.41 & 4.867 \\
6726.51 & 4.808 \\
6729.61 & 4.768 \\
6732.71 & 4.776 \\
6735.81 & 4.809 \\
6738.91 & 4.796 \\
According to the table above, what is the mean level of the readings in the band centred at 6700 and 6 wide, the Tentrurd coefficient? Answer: 5.00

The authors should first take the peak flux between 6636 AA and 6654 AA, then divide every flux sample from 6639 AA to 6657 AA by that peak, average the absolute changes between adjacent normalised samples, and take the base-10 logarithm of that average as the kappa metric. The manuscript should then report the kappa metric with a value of -2.23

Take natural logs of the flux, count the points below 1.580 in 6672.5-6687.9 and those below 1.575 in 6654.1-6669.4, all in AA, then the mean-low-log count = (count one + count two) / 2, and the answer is 2.0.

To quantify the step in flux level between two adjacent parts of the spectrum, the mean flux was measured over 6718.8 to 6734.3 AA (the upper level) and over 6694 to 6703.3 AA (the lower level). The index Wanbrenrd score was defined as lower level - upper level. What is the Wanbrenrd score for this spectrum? 0.16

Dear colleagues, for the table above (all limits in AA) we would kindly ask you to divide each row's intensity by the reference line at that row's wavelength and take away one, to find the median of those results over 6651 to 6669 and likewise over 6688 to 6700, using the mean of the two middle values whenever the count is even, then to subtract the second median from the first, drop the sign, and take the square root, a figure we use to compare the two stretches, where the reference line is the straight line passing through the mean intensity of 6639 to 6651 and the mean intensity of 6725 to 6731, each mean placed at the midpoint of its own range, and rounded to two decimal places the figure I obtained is 0.13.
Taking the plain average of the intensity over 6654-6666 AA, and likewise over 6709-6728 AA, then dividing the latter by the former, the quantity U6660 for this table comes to 0.99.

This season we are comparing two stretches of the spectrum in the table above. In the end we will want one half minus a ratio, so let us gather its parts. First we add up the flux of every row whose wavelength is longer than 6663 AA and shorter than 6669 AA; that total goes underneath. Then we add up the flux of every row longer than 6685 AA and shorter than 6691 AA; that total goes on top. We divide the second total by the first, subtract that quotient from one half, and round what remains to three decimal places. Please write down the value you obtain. -0.492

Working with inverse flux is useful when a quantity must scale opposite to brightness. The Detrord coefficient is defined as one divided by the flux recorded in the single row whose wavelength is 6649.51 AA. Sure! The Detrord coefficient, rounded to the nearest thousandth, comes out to 0.203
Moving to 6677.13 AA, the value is 0.205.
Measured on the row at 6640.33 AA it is 0.205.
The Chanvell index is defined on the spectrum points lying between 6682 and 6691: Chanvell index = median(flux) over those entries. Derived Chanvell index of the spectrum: 4.83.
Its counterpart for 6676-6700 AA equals 4.89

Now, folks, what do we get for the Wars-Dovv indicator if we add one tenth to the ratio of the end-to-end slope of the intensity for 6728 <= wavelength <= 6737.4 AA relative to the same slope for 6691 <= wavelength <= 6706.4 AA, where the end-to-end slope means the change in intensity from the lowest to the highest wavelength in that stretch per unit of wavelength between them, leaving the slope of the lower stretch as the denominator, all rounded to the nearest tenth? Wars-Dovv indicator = 0.8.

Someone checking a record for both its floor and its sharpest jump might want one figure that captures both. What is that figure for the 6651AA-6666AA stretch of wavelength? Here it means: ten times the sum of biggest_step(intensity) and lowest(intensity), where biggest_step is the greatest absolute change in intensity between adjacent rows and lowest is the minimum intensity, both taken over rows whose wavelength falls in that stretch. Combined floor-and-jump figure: 49.1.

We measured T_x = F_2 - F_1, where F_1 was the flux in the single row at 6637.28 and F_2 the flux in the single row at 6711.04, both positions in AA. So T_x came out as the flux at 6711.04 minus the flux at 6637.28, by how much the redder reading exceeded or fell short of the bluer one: -0.09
